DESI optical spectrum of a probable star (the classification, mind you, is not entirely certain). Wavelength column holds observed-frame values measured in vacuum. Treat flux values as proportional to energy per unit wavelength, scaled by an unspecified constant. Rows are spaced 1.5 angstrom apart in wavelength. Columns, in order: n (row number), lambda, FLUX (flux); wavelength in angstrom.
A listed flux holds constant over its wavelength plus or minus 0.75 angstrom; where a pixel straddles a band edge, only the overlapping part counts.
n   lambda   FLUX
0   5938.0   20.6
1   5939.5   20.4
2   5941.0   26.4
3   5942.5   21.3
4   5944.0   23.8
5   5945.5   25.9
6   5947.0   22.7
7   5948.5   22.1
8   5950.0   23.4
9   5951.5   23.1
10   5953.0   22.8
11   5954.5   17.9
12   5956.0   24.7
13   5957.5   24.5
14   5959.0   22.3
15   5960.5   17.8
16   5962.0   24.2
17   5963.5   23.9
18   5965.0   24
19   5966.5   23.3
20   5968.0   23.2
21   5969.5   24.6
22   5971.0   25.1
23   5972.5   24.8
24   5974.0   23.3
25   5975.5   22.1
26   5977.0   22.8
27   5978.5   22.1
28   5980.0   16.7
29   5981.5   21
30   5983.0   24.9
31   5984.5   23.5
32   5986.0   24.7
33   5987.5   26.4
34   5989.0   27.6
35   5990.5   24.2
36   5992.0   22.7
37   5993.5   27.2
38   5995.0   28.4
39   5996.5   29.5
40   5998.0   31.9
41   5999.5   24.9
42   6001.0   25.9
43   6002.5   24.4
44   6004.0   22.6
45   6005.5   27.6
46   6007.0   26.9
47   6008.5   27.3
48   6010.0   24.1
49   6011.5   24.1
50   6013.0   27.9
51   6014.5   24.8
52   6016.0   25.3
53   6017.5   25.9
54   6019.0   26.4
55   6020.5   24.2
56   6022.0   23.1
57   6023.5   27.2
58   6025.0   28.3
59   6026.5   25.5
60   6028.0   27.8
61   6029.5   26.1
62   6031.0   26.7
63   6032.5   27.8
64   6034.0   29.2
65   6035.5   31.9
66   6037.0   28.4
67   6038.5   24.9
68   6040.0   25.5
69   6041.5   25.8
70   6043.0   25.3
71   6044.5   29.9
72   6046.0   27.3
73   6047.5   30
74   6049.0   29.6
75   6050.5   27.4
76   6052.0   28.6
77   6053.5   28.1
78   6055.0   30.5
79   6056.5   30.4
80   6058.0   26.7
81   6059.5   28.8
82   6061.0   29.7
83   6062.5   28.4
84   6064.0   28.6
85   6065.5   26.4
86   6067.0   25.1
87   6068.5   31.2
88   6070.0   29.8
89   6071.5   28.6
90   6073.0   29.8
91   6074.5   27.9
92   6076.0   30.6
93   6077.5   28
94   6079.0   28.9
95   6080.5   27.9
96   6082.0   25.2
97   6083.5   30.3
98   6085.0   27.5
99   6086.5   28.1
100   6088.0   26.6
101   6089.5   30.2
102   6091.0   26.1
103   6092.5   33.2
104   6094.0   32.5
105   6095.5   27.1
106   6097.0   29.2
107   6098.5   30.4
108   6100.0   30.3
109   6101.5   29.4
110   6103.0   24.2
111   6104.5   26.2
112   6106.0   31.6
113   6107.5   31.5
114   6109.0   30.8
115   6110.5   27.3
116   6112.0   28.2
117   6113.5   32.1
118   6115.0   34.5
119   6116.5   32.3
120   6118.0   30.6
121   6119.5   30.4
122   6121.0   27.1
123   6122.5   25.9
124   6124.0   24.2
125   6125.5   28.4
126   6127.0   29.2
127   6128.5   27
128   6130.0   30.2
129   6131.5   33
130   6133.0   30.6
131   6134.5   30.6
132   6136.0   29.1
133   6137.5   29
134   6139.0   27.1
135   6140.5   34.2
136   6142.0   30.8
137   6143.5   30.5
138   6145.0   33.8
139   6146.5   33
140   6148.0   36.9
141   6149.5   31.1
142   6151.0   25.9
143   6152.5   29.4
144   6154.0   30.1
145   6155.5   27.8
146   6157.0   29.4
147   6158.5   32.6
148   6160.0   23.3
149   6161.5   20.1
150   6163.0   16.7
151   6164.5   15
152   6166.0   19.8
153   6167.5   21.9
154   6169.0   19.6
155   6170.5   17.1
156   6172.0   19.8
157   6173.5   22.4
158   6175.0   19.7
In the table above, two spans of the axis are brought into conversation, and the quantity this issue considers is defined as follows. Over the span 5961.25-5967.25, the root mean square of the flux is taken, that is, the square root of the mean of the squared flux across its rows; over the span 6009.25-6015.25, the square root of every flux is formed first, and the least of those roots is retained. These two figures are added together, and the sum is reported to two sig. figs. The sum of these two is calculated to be 29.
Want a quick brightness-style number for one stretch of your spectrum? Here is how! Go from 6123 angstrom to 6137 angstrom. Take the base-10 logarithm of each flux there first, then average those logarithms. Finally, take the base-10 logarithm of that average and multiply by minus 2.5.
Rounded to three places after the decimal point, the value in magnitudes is -0.413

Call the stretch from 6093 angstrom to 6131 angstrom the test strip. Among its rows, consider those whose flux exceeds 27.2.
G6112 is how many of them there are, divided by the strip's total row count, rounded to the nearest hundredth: 0.72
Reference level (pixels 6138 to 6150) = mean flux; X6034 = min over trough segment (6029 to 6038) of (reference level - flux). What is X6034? 0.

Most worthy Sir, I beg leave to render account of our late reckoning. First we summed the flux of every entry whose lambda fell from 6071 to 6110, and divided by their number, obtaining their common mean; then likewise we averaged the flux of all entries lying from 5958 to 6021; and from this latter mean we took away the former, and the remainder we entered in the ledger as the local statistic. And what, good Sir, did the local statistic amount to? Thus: -4.3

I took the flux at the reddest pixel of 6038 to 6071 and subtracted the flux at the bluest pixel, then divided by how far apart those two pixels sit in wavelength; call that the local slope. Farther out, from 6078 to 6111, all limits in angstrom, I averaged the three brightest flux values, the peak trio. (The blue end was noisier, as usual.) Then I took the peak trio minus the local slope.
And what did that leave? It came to 32.3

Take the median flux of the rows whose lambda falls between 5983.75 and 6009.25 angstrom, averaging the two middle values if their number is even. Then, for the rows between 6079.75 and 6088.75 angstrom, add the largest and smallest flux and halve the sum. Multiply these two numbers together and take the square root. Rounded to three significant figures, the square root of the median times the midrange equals 27.1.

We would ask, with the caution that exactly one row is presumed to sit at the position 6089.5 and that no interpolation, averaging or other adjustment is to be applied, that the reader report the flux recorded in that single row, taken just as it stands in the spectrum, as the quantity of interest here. 30.2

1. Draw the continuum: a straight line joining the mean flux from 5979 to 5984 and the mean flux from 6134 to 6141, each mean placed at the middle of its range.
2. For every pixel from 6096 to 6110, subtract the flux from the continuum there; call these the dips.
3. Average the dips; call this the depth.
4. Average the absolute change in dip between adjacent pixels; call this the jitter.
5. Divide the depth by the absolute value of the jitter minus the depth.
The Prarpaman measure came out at -0.40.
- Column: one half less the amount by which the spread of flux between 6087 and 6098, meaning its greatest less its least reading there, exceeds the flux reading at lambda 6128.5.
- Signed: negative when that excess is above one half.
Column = 20.4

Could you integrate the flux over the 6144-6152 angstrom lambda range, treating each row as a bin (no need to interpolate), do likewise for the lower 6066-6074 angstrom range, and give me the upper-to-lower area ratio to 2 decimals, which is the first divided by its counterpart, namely 1.11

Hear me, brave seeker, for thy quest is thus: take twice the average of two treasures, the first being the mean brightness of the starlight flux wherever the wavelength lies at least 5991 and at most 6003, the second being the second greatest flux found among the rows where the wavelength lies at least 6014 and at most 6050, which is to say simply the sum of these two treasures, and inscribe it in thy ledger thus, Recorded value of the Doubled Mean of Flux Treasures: 57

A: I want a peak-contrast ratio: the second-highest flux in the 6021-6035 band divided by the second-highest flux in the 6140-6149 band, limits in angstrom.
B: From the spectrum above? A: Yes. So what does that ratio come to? 0.827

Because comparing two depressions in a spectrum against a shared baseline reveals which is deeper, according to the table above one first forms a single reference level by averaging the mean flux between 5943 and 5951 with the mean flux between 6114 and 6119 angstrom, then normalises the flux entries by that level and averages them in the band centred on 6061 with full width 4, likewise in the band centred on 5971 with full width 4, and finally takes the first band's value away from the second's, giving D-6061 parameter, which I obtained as -0.15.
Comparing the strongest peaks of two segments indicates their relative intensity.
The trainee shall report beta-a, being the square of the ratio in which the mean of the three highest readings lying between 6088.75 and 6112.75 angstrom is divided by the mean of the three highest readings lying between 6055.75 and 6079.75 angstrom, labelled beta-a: 1.11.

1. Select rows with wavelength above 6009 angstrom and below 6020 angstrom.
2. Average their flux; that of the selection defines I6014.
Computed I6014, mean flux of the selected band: 25.5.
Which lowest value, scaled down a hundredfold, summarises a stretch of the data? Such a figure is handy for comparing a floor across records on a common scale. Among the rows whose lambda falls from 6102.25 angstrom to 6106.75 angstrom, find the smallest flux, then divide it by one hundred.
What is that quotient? 0.242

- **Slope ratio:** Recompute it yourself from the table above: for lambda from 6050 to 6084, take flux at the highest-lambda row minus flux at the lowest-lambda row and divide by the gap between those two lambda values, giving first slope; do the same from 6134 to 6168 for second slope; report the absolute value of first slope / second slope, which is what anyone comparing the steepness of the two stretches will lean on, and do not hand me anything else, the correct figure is 0.33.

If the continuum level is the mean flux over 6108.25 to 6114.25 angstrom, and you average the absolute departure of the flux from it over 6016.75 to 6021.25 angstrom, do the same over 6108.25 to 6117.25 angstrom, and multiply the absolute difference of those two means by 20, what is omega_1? 32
